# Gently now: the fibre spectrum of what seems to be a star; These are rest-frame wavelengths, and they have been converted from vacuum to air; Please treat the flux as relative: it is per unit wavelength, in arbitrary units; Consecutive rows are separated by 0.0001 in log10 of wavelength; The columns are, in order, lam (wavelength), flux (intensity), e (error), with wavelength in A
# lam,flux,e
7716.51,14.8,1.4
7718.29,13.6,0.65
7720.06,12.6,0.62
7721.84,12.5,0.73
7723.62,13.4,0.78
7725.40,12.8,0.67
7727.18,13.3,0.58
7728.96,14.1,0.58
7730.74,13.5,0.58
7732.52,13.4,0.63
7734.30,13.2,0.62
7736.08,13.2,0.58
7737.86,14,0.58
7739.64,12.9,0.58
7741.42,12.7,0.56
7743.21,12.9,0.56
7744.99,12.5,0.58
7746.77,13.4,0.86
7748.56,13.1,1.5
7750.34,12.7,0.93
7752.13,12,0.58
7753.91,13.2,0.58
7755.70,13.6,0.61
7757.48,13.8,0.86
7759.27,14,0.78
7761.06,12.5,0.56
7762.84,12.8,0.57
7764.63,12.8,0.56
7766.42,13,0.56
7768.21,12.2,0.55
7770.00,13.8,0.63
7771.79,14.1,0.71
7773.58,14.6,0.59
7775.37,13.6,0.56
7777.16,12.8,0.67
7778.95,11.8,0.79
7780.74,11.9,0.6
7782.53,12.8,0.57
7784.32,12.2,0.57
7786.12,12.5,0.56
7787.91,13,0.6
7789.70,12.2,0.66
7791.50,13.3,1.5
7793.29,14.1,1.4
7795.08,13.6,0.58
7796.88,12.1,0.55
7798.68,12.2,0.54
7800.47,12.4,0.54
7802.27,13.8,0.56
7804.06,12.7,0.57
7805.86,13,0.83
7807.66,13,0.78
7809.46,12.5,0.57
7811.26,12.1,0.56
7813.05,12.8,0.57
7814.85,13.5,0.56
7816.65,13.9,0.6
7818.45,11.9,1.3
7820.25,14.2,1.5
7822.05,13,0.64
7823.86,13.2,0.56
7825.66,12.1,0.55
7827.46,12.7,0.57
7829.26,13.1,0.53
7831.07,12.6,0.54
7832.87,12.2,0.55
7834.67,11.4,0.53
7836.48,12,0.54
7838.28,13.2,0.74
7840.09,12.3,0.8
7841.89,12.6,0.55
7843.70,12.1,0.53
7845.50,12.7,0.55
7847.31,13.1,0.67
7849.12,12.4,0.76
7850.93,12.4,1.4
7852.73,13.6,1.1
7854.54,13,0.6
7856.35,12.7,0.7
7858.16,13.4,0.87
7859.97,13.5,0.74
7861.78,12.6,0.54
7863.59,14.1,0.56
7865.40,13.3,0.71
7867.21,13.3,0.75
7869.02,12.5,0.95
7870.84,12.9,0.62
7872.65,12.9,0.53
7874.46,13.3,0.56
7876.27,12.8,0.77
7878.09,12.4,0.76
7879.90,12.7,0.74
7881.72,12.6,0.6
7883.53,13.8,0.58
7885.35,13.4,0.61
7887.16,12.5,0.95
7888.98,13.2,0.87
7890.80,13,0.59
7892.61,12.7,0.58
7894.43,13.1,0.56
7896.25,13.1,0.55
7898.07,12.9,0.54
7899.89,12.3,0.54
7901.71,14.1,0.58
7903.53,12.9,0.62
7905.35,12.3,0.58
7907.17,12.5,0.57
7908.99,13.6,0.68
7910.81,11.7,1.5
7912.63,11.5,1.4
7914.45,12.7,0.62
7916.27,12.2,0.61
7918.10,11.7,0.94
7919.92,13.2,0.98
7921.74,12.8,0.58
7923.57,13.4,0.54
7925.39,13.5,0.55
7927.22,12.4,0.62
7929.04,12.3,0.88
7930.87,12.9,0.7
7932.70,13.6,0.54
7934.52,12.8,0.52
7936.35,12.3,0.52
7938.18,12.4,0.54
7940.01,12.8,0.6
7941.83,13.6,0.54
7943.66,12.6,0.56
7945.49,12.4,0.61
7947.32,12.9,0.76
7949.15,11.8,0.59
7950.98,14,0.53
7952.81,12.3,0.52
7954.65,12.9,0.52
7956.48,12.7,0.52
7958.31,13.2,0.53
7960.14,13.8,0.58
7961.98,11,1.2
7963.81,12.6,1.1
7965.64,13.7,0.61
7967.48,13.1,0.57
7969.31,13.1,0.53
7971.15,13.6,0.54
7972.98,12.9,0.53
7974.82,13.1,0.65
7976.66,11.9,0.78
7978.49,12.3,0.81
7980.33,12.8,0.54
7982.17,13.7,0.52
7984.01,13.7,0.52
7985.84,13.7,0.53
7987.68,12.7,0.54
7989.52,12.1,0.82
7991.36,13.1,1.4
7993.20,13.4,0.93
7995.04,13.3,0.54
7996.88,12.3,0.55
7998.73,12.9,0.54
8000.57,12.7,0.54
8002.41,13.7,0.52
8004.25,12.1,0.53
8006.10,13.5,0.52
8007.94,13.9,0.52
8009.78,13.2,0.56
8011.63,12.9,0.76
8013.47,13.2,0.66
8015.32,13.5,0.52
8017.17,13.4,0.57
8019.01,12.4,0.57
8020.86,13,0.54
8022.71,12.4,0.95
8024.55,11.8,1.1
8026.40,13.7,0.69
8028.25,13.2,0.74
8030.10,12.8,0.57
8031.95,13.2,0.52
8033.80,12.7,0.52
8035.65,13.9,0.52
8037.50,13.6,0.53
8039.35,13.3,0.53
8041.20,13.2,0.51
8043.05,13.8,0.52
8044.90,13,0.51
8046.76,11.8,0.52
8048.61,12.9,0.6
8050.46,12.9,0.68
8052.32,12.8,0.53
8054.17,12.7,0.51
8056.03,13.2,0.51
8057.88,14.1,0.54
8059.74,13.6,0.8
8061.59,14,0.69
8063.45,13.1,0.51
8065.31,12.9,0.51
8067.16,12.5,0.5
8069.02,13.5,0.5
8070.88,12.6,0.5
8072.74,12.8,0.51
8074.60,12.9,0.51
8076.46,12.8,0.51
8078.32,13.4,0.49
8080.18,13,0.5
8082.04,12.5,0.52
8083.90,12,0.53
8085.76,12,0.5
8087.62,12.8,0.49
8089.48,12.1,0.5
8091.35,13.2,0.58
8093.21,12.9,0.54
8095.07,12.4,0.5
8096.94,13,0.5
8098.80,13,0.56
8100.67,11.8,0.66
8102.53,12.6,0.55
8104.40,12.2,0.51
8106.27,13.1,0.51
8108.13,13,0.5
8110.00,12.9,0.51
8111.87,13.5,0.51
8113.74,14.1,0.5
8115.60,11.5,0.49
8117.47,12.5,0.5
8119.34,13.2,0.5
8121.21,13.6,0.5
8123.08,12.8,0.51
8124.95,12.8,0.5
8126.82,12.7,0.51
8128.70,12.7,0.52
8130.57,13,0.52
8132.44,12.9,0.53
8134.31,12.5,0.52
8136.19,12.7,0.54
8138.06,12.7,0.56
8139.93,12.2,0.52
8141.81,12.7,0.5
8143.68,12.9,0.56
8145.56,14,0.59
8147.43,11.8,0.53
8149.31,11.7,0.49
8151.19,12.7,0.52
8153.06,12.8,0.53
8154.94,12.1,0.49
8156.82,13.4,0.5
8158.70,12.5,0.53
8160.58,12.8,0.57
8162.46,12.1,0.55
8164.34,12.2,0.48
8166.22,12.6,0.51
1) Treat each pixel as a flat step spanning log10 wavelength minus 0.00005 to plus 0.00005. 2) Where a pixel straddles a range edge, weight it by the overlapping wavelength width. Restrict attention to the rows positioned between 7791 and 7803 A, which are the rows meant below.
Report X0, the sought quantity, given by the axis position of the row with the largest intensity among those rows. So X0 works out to 7793.29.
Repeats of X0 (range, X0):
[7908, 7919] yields 7908.99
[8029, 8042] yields 8035.65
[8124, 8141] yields 8130.57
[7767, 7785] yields 7773.58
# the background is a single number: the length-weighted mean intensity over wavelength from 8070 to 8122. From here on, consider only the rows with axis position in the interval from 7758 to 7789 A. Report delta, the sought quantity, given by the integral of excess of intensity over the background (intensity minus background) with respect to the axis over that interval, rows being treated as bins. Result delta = 6.4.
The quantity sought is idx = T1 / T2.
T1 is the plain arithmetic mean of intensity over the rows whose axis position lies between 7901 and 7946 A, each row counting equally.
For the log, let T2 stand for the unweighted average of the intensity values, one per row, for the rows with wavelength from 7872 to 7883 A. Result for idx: 1.00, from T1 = 12.7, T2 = 12.78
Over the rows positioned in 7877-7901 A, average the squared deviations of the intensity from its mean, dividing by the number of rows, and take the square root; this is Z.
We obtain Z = 0.410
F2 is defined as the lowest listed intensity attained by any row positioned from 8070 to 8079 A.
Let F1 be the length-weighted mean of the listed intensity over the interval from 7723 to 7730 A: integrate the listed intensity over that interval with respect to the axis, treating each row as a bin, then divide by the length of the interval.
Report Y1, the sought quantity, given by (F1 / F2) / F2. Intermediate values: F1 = 13.4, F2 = 12.6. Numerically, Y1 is 0.084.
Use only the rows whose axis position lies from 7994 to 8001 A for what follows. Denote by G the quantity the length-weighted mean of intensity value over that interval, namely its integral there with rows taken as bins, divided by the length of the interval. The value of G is 12.8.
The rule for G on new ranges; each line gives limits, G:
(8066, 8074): 12.9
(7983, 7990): 13.1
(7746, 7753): 12.8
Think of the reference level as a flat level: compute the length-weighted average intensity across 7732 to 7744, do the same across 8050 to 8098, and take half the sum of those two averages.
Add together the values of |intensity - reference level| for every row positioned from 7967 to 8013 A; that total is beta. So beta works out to 11.4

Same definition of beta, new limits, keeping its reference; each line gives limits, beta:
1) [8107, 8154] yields 12.6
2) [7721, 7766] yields 11.0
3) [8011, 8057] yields 10.1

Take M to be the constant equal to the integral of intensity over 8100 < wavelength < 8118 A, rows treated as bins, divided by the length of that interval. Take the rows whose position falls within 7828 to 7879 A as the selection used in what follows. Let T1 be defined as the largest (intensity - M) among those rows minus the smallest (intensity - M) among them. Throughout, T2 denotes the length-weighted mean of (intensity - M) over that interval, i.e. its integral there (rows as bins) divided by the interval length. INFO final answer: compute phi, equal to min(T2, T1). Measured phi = 0.06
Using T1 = 2.70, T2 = 0.06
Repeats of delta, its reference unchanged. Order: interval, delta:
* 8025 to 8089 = 16.4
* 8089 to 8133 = 2.5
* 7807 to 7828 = 3.1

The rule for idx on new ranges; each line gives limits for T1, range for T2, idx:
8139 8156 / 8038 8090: 0.97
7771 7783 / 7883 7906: 1.00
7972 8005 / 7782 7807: 1.00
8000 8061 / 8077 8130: 1.03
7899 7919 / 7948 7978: 0.97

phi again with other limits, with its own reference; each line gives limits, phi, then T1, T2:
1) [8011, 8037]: 0.28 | 2.10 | 0.28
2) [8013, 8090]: 0.24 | 2.30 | 0.24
